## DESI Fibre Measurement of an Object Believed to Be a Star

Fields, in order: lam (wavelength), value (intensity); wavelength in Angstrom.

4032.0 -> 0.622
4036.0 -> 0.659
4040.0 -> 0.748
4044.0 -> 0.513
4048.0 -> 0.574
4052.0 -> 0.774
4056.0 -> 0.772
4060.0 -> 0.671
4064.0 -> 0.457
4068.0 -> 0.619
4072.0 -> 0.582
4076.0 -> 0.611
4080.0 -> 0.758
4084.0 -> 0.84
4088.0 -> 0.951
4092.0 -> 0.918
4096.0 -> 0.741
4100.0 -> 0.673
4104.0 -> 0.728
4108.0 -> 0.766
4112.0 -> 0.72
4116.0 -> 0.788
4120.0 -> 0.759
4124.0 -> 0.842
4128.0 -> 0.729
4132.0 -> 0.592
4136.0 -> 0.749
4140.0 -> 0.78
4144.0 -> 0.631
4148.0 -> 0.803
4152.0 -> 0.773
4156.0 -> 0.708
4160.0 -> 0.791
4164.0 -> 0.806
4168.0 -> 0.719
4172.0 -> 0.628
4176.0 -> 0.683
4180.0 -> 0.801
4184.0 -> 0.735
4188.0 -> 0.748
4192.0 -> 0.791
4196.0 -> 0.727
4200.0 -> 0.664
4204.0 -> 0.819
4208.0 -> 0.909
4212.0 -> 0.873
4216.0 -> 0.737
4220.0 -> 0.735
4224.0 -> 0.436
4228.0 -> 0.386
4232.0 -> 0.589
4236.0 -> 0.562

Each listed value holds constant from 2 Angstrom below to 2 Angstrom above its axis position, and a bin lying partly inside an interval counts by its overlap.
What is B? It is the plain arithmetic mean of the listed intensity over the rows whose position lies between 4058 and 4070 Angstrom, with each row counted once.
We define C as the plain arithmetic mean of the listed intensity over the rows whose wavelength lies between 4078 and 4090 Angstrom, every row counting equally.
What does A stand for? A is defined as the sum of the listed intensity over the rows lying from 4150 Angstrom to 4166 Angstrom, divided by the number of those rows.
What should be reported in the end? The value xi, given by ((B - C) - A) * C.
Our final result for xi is -0.88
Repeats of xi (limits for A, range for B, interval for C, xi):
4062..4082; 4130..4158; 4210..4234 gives -0.32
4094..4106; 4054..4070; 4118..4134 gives -0.60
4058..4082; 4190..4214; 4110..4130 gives -0.45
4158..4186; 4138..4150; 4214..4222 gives -0.54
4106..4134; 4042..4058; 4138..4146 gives -0.56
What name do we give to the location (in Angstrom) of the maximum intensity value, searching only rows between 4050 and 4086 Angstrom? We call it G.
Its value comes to 4084.0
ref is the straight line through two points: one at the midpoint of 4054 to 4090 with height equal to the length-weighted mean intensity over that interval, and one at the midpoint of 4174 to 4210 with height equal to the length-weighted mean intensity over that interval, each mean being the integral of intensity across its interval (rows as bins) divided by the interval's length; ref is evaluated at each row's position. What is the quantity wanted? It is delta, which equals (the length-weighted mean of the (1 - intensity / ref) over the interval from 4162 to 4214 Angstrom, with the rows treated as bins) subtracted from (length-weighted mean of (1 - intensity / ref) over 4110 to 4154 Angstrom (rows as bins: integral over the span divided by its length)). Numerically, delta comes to -0.02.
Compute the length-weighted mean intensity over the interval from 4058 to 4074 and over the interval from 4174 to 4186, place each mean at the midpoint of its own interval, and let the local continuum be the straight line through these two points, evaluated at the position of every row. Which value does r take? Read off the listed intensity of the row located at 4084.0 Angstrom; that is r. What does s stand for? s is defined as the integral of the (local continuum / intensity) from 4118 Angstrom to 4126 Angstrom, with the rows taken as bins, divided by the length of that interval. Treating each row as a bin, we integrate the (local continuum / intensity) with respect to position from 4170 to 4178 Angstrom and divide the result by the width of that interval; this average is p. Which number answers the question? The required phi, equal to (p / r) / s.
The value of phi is 1.6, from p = 1.12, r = 0.84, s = 0.83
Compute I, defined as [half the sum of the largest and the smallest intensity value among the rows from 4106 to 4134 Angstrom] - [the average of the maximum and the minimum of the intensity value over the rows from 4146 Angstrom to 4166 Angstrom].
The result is -0.04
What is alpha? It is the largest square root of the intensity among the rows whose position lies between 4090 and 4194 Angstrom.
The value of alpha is 0.958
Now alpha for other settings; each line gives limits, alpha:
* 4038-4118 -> 0.975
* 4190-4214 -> 0.953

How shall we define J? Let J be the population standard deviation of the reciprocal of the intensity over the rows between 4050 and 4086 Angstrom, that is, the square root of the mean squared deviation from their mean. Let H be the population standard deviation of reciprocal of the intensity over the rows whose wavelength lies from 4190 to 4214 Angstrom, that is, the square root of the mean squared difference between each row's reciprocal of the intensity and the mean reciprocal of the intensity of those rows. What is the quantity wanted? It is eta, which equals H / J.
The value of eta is 0.5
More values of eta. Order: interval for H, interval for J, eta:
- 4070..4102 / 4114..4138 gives 1.5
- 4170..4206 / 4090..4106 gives 0.8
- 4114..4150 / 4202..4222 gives 1.5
